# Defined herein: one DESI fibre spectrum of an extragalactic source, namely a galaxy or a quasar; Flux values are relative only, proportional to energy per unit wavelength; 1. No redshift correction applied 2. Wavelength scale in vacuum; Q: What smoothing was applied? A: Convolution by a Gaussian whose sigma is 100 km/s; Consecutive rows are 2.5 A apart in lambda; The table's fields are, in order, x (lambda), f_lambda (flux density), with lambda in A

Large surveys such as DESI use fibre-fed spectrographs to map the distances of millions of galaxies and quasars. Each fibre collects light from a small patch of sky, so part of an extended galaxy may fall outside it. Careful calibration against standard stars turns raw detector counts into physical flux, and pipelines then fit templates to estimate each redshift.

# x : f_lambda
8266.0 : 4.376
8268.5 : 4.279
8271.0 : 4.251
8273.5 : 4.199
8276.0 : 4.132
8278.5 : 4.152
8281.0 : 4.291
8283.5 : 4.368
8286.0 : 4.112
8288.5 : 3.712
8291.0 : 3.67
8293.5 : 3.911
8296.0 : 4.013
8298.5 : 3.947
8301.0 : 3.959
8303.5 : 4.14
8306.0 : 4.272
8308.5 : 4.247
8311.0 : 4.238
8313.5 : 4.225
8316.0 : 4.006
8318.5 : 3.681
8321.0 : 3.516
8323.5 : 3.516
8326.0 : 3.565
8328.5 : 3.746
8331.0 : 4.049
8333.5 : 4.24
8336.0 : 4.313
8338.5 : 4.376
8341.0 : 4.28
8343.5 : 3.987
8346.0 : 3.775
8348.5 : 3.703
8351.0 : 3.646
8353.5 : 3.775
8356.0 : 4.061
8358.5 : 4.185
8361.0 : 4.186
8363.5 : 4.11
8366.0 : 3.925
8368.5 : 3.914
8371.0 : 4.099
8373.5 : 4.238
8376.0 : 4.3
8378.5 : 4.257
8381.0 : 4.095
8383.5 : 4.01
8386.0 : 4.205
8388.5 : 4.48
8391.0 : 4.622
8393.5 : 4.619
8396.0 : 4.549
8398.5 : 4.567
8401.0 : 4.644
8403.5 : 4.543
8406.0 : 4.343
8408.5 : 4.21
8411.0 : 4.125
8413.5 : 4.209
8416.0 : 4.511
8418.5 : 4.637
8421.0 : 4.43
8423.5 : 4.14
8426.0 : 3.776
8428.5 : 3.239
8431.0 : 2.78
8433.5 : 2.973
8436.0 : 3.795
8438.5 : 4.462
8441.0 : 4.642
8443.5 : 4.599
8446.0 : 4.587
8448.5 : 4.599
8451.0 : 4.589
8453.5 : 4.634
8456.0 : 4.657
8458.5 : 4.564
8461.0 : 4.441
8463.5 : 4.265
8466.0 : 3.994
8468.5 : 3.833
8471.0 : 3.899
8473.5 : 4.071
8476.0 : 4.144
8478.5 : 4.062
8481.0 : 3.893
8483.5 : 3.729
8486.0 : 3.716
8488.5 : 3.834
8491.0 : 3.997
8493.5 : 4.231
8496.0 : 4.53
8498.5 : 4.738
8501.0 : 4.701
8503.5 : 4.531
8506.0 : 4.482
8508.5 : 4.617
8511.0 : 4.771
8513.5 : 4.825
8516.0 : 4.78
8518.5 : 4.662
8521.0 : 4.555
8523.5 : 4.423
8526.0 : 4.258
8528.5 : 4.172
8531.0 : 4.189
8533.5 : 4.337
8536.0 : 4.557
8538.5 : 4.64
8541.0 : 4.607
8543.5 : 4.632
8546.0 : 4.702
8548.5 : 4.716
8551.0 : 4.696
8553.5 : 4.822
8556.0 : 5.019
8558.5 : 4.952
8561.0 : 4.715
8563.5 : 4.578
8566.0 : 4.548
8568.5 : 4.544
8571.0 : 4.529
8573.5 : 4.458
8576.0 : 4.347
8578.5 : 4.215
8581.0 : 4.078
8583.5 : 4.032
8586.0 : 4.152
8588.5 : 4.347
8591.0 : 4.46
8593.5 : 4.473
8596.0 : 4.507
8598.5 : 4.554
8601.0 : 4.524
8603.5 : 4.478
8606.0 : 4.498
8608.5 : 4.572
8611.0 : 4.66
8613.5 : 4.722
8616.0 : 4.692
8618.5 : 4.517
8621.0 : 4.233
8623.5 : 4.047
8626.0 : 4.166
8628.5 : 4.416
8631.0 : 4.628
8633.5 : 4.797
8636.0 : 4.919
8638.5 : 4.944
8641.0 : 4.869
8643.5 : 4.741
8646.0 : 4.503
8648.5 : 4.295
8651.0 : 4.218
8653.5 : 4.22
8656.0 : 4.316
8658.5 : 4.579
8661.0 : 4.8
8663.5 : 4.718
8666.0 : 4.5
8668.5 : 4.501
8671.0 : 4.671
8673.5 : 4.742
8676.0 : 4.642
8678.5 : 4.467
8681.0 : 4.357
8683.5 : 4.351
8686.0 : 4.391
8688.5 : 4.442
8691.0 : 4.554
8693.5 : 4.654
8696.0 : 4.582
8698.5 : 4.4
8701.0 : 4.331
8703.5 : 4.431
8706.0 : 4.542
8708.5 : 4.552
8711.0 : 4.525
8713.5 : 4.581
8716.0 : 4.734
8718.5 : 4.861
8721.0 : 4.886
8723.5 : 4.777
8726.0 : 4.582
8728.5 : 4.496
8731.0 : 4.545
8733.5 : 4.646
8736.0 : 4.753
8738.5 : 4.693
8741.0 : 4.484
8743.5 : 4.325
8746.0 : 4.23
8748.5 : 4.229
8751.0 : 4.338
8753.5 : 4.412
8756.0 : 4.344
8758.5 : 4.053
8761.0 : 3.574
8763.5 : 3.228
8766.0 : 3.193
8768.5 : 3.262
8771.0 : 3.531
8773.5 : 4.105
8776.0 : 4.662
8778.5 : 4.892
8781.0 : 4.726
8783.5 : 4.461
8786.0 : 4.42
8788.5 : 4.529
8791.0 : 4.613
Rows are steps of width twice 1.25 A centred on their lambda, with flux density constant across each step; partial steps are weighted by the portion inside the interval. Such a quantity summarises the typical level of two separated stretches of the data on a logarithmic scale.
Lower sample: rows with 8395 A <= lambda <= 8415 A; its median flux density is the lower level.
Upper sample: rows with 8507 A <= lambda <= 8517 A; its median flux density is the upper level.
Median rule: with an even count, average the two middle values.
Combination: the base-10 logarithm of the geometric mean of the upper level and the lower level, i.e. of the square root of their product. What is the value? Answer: 0.663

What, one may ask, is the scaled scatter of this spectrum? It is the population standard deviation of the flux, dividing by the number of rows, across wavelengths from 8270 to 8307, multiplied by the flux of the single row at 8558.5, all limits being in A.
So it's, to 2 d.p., 0.98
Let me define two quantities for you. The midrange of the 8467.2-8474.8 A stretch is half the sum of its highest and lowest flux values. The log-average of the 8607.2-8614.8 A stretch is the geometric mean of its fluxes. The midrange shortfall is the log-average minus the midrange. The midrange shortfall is 0.70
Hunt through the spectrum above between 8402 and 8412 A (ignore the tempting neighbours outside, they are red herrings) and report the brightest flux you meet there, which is 4.543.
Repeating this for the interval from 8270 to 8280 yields 4.251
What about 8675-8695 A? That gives 4.654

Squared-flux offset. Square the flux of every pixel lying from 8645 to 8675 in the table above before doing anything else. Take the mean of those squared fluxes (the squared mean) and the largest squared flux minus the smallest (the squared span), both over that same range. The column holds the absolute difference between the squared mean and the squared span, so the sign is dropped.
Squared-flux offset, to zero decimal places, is 15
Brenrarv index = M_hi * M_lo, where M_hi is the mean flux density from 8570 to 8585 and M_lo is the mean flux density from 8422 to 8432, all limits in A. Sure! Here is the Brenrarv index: 15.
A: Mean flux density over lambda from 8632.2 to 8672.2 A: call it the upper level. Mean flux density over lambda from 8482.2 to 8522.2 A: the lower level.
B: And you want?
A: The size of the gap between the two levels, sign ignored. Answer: 0.18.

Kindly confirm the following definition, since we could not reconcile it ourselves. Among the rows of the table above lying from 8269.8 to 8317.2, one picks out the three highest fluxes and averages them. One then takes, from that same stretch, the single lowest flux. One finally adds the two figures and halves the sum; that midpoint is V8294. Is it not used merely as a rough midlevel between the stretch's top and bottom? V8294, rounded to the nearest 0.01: 3.99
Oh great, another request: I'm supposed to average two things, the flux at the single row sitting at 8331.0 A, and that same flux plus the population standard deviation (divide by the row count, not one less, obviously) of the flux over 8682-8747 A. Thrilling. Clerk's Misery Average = 4.1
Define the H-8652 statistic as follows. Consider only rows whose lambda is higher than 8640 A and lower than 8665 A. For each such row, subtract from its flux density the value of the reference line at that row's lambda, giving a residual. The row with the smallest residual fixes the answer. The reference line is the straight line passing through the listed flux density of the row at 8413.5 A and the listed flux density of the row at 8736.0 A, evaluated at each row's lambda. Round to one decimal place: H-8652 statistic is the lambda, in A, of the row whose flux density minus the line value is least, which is 8653.5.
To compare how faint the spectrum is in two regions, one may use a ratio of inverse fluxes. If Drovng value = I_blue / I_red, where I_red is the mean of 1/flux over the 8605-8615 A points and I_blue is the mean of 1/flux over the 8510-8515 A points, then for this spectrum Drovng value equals 0.96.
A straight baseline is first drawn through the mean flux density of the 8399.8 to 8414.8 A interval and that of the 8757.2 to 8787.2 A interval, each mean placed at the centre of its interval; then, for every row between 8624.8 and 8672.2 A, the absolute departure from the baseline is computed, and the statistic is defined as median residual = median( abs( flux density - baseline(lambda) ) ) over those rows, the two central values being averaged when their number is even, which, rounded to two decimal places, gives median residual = 0.47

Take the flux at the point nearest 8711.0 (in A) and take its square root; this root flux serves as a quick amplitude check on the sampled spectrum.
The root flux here 2.13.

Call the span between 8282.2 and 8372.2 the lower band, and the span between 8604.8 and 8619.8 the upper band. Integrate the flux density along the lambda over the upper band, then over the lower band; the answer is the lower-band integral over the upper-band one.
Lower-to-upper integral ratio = 5.2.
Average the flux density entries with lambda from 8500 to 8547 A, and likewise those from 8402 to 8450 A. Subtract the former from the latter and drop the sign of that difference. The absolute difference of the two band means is 0.41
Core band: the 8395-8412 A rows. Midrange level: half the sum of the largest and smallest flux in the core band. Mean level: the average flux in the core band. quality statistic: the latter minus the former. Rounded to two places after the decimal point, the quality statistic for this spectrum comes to 0.04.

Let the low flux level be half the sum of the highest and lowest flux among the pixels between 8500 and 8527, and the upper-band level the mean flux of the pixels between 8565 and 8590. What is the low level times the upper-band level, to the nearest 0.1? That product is 19.6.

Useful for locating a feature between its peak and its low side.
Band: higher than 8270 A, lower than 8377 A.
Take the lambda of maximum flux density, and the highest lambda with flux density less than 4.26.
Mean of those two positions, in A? 8356.0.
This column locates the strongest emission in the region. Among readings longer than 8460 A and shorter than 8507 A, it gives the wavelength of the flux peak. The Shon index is 8498.5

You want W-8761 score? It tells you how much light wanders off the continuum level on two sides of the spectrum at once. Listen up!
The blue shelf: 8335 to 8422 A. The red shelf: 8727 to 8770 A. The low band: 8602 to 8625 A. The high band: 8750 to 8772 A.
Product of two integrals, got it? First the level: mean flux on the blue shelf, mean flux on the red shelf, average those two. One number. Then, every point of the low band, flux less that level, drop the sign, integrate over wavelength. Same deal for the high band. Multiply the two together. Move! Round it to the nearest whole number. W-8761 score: 89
